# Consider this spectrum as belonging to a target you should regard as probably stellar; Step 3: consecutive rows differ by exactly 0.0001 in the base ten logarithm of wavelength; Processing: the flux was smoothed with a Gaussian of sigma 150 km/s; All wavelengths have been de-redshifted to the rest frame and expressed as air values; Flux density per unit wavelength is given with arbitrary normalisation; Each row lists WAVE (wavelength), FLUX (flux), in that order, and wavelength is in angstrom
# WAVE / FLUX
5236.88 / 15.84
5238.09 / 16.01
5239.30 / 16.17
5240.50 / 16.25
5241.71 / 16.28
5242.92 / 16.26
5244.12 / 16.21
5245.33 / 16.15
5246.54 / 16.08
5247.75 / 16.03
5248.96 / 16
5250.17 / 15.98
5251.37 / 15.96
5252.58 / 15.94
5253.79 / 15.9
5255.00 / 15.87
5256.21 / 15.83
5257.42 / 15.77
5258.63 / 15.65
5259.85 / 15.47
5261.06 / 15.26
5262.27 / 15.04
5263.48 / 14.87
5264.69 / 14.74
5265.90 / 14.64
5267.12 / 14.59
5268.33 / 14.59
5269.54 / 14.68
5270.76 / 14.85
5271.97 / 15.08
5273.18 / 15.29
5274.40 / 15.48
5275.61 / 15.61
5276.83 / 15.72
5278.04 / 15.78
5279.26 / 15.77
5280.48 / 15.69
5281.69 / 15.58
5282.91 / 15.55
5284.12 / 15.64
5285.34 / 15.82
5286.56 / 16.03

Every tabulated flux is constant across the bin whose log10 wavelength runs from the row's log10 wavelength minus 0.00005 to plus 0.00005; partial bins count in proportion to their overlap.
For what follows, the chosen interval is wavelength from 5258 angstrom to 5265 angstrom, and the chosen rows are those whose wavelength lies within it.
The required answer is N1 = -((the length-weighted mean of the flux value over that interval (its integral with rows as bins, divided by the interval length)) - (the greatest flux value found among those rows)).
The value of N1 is 0.46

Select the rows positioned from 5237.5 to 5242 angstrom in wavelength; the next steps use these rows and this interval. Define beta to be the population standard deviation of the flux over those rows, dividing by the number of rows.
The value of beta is 0.105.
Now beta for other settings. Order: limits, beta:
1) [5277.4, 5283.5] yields 0.095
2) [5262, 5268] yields 0.163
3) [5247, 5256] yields 0.052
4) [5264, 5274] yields 0.238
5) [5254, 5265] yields 0.405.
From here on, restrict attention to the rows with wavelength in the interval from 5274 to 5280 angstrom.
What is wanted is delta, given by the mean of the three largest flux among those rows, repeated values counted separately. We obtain 15.8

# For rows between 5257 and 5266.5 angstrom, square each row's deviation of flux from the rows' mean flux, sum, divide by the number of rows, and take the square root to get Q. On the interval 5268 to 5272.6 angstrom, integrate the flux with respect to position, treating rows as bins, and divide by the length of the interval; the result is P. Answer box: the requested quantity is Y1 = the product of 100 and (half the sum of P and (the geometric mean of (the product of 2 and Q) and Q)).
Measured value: 770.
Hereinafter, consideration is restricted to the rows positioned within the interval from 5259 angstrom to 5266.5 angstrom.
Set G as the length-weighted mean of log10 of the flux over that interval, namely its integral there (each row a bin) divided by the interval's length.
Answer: 1.18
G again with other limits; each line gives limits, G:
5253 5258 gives 1.20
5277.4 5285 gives 1.20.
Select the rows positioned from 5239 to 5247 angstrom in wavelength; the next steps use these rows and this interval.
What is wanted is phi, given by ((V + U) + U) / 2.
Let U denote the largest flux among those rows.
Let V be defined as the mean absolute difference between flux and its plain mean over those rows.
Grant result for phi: 16.3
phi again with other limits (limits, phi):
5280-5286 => 15.9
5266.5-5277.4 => 15.9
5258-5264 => 15.8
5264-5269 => 14.8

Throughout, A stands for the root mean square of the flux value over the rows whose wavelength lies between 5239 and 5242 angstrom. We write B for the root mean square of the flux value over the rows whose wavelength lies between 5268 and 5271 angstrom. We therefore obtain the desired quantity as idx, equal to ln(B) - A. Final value -13.5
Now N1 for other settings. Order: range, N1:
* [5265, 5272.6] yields 0.33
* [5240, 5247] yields 0.08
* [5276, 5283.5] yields 0.11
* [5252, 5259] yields 0.11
